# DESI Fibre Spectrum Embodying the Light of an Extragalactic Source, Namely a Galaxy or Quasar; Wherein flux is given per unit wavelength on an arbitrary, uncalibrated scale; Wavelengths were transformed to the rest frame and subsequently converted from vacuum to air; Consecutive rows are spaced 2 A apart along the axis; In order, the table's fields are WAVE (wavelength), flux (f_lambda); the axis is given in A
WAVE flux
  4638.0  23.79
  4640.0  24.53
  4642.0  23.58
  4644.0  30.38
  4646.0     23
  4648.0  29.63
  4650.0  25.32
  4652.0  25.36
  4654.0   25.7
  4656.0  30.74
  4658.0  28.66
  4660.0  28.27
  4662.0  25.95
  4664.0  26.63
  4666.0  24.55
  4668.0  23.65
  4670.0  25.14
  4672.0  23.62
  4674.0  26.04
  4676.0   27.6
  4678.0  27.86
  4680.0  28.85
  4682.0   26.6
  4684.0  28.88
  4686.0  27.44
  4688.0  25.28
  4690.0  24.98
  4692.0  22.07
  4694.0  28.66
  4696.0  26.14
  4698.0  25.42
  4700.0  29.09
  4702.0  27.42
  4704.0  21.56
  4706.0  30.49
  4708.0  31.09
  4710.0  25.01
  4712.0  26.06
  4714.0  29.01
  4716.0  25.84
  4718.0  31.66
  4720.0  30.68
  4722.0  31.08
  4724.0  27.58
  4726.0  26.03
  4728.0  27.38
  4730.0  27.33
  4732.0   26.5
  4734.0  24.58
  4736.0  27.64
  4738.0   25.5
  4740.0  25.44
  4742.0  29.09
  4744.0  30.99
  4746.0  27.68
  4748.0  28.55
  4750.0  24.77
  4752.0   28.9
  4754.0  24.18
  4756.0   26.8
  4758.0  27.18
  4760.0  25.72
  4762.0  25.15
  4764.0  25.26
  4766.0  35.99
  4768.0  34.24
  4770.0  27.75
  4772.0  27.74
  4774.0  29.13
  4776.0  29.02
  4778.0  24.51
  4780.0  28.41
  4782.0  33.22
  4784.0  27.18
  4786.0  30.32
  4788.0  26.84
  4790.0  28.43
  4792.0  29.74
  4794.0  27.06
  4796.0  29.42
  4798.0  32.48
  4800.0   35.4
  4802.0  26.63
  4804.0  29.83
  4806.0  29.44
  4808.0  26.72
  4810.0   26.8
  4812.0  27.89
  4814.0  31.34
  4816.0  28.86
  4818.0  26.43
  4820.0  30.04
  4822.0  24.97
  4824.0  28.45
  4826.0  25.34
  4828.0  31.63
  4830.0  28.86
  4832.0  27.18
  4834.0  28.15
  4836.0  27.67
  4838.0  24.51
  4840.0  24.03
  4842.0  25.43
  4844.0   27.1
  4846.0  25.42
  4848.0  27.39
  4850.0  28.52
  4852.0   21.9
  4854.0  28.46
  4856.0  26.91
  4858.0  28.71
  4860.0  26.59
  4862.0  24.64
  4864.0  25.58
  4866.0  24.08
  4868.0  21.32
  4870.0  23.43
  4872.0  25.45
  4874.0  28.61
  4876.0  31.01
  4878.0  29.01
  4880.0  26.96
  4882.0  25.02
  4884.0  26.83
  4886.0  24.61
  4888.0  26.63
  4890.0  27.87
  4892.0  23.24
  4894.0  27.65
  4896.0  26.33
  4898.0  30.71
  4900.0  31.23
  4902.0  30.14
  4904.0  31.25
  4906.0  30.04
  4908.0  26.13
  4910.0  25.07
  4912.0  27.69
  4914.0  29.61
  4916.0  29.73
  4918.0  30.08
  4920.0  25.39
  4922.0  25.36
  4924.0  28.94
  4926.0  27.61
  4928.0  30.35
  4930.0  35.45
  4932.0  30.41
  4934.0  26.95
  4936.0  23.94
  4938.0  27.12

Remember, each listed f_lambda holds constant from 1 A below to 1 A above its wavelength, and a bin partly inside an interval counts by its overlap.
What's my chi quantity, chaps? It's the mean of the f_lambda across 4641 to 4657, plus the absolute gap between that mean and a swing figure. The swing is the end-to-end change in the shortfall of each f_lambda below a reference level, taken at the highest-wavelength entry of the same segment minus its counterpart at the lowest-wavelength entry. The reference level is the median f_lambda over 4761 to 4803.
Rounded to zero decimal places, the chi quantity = 61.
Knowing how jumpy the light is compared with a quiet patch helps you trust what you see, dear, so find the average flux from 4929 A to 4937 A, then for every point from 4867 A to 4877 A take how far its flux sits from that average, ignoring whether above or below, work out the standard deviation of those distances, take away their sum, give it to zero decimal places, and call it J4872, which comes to -17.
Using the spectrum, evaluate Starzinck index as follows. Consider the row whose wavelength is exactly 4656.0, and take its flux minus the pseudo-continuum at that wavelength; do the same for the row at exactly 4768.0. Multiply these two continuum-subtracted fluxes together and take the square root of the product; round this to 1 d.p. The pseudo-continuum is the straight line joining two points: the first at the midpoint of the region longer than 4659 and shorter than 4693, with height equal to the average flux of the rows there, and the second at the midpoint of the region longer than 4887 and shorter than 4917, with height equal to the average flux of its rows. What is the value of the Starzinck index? 5.9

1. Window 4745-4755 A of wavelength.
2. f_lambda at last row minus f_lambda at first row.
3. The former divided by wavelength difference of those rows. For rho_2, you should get -0.4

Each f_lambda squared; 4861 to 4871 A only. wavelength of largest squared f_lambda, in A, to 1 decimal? 4864.0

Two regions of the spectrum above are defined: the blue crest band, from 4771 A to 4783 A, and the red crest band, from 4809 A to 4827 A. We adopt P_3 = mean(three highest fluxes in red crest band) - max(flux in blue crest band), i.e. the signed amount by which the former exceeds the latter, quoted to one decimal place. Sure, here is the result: -3.1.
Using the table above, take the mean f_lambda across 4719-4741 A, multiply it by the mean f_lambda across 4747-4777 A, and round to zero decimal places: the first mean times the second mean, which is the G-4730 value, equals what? 764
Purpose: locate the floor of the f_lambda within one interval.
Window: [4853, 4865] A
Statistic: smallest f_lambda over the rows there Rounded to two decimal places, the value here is 24.64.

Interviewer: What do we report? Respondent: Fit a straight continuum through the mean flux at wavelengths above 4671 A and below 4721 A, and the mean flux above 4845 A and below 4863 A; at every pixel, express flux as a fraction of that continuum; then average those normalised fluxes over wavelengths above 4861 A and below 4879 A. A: 0.98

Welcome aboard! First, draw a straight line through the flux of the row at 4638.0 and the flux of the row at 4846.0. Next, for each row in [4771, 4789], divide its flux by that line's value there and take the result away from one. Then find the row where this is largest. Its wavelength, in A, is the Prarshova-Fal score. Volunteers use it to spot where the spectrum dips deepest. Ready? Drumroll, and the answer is 4778.0 A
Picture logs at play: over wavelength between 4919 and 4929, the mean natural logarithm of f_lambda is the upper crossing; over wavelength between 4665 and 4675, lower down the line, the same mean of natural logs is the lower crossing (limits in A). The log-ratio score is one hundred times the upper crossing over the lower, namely 103.5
